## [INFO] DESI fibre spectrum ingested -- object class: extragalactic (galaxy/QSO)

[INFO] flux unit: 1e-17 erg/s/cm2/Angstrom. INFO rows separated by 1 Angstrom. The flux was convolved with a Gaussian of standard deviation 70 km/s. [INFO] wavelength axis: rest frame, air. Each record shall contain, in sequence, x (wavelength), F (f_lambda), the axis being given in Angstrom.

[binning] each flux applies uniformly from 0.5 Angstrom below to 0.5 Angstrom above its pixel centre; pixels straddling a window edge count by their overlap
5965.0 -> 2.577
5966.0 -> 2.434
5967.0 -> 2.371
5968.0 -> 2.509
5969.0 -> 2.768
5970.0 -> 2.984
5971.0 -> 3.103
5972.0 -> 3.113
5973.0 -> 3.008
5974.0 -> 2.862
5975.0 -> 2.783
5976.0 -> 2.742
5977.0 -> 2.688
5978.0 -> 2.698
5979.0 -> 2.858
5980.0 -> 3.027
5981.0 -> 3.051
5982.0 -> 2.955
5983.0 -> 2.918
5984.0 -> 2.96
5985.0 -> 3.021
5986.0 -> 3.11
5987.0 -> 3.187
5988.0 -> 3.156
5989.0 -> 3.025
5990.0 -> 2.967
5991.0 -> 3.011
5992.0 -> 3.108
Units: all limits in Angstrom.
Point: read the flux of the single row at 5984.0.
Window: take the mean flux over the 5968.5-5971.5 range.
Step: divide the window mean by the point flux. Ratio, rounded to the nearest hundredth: 1.00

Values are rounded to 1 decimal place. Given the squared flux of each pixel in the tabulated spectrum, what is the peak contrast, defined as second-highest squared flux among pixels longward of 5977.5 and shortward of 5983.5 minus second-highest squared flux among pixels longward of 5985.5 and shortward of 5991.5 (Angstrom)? -0.8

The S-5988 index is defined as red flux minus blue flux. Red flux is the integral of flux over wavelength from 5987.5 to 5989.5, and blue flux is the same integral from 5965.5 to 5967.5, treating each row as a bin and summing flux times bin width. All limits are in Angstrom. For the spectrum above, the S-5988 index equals 1.38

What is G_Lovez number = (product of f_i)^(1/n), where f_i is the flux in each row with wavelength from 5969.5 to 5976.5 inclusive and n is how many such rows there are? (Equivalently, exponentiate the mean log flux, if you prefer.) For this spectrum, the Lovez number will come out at 2.94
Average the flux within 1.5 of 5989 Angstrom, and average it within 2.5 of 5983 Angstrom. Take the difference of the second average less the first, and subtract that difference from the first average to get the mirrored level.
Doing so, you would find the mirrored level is 3.12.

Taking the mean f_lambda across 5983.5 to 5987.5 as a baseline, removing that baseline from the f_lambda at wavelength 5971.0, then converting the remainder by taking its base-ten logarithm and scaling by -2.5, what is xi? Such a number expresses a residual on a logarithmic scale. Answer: 3.69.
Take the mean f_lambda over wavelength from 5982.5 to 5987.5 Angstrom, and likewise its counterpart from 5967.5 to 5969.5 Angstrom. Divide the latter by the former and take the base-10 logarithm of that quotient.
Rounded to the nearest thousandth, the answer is -0.061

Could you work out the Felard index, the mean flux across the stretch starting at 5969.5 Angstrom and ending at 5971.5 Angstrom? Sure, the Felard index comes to 3.04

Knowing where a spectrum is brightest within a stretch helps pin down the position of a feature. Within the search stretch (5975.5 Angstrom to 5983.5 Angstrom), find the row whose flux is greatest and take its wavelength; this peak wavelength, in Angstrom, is 5981.0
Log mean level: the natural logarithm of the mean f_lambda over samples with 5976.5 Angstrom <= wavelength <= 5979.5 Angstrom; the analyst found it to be 1.01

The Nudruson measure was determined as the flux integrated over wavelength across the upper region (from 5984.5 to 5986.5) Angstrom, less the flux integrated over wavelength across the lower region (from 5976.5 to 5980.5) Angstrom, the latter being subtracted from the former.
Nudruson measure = -5.1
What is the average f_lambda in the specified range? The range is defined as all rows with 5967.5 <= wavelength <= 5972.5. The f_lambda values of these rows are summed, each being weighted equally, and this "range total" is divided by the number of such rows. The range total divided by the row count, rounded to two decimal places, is 2.90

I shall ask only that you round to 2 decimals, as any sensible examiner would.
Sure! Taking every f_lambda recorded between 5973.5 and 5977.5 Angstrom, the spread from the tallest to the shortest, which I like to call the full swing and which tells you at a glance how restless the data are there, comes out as 0.17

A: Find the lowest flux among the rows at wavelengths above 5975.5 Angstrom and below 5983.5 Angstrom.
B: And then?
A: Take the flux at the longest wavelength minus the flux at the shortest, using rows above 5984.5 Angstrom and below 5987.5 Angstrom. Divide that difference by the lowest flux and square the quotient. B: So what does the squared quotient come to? 0.0038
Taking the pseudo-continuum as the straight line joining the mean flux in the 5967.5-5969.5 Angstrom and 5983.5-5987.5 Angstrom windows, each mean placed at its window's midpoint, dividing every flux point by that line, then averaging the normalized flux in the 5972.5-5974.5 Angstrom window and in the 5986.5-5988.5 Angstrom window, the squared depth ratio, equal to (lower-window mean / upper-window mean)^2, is 1.09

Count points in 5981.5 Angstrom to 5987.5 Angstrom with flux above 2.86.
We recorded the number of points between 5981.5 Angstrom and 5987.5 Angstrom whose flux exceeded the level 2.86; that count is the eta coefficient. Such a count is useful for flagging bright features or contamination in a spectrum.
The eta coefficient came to 6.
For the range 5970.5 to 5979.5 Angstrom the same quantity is 4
